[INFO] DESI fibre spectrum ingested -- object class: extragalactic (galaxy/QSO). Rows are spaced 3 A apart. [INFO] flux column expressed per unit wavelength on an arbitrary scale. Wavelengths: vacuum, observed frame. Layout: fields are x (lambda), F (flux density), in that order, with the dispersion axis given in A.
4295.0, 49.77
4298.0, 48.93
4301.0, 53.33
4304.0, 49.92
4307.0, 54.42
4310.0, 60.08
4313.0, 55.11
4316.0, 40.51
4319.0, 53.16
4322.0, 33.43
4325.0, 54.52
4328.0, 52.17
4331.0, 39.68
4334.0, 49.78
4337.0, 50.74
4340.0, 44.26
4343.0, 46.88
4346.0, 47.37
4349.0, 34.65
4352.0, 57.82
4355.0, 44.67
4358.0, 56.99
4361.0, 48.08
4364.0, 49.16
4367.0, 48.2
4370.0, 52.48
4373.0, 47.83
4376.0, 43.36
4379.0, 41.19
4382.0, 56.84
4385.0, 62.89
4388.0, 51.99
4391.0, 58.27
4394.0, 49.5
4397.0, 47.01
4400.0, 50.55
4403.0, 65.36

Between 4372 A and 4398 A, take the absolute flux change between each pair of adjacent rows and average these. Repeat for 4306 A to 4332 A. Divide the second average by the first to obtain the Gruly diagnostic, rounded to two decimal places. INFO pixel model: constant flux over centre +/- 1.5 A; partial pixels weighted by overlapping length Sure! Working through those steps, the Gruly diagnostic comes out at 1.65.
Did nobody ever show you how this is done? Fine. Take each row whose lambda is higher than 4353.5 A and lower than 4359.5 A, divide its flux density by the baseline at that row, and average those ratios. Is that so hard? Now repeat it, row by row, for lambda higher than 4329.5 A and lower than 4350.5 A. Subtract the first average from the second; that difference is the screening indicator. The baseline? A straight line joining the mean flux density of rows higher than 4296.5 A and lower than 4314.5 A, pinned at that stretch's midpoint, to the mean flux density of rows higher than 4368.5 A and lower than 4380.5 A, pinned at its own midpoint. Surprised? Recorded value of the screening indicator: -0.16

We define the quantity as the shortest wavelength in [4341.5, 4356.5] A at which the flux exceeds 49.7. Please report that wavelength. 4352.0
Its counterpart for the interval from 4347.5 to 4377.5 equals 4352.0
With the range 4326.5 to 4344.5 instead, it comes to 4328.0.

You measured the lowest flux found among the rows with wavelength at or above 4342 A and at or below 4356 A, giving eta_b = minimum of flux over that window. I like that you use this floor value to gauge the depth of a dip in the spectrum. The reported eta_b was 34.65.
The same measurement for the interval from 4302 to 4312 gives 49.92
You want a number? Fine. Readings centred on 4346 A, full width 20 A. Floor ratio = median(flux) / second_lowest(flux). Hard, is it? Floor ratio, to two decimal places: 1.06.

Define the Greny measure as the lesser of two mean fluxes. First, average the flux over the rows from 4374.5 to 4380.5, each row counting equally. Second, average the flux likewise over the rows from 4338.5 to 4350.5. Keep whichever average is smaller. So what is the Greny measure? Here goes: 42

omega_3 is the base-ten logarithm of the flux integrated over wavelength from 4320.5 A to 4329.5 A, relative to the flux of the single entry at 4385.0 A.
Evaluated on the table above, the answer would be 0.83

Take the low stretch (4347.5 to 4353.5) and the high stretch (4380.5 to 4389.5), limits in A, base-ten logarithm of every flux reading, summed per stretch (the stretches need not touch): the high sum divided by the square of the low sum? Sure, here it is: 0.48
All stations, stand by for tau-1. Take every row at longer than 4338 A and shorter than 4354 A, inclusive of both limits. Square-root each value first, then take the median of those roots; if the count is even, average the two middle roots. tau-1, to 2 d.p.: 6.85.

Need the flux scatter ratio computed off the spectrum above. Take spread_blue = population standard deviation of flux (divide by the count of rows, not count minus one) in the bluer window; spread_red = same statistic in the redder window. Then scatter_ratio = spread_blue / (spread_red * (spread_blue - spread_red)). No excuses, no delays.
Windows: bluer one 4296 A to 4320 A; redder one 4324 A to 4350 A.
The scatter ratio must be -1.5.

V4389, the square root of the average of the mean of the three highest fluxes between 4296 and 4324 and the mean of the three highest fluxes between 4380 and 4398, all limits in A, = 7.61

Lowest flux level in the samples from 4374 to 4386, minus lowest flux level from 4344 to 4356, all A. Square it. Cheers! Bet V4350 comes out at 43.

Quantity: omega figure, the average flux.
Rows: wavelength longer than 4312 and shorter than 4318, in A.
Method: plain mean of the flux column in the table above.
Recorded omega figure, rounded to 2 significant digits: 48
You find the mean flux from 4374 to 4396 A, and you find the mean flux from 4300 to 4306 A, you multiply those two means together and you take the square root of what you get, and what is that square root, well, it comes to 51.8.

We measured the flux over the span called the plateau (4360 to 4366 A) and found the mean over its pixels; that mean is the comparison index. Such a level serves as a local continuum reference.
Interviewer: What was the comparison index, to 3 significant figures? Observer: 48.6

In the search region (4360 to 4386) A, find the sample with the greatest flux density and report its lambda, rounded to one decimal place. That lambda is 4385.0 A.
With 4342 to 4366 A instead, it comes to 4352.0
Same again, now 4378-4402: 4385.0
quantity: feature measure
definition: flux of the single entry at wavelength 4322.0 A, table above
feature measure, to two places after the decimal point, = 33.43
